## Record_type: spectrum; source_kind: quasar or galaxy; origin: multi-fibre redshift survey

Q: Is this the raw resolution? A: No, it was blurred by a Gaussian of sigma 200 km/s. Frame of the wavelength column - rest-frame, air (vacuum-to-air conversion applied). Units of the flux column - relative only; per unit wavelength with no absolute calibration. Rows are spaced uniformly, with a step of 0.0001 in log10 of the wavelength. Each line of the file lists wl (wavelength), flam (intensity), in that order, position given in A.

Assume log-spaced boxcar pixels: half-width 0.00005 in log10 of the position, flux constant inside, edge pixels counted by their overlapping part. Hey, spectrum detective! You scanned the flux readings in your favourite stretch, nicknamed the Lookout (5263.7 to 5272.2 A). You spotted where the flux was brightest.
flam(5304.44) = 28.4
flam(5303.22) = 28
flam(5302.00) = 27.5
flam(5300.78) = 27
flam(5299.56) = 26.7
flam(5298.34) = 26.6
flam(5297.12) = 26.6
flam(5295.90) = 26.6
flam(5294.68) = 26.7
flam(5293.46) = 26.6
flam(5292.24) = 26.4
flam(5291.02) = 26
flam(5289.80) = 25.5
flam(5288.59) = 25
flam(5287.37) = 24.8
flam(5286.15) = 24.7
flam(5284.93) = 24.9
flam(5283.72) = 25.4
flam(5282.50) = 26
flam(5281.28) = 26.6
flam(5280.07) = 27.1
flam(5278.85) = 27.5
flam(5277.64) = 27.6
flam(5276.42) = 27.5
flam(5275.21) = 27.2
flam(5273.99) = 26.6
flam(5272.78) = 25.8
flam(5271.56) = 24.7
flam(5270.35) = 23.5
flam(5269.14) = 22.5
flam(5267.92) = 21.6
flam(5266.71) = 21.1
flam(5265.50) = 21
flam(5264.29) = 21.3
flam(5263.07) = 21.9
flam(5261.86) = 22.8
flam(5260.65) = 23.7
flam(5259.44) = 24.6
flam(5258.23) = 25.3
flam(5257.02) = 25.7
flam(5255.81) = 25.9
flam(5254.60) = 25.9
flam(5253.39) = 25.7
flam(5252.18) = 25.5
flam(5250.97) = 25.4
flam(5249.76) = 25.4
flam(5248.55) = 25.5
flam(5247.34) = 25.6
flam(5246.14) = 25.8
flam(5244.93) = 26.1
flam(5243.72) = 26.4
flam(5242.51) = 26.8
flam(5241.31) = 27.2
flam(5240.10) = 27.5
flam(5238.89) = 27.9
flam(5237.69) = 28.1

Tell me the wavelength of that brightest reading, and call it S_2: 5271.56 A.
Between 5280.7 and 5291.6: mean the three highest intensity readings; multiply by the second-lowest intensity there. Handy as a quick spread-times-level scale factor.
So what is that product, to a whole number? 650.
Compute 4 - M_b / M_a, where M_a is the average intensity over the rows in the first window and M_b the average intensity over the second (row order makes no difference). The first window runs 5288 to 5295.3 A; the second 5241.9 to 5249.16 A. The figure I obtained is 3.00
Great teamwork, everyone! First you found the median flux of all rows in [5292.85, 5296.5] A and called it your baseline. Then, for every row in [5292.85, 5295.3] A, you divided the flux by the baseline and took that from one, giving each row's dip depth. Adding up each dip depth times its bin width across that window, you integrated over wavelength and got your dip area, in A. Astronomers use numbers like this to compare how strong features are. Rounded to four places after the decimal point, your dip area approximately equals -0.0046 A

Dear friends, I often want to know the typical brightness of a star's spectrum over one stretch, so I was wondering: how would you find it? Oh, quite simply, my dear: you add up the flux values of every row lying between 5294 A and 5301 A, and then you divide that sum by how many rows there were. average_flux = 26.7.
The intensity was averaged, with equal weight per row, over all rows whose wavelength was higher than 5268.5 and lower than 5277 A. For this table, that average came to 25.4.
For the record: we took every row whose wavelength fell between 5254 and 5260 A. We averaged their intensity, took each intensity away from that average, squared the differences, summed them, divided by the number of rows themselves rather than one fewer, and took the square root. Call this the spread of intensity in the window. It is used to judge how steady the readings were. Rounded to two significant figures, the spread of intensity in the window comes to 0.49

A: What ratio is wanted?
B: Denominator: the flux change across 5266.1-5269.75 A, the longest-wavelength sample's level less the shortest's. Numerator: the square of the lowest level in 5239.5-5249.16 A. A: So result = 464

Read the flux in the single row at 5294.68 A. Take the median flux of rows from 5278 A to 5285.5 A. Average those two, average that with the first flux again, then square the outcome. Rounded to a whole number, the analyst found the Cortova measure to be 708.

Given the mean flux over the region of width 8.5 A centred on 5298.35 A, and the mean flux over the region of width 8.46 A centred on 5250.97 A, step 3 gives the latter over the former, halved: 0.48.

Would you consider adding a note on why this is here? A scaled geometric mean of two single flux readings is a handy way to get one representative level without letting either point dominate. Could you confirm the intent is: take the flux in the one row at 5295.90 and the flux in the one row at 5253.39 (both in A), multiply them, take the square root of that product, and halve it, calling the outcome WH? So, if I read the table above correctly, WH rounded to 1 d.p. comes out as 13.1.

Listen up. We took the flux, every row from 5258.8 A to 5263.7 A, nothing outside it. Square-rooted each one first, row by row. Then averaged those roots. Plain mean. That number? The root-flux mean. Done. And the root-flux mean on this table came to 4.82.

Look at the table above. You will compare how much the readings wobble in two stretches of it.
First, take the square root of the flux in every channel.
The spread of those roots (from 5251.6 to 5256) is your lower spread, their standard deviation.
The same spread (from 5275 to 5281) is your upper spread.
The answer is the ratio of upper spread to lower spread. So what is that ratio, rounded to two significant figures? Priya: 1.1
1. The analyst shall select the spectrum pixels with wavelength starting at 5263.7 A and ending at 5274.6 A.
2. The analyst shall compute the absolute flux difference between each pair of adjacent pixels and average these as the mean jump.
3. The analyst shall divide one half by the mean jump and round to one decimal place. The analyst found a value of 0.7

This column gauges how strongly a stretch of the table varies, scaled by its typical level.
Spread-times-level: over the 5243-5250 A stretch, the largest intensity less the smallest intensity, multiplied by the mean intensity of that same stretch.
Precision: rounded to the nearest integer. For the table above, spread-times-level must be 26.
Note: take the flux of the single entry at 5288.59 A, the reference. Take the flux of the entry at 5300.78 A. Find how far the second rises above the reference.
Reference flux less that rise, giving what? 23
